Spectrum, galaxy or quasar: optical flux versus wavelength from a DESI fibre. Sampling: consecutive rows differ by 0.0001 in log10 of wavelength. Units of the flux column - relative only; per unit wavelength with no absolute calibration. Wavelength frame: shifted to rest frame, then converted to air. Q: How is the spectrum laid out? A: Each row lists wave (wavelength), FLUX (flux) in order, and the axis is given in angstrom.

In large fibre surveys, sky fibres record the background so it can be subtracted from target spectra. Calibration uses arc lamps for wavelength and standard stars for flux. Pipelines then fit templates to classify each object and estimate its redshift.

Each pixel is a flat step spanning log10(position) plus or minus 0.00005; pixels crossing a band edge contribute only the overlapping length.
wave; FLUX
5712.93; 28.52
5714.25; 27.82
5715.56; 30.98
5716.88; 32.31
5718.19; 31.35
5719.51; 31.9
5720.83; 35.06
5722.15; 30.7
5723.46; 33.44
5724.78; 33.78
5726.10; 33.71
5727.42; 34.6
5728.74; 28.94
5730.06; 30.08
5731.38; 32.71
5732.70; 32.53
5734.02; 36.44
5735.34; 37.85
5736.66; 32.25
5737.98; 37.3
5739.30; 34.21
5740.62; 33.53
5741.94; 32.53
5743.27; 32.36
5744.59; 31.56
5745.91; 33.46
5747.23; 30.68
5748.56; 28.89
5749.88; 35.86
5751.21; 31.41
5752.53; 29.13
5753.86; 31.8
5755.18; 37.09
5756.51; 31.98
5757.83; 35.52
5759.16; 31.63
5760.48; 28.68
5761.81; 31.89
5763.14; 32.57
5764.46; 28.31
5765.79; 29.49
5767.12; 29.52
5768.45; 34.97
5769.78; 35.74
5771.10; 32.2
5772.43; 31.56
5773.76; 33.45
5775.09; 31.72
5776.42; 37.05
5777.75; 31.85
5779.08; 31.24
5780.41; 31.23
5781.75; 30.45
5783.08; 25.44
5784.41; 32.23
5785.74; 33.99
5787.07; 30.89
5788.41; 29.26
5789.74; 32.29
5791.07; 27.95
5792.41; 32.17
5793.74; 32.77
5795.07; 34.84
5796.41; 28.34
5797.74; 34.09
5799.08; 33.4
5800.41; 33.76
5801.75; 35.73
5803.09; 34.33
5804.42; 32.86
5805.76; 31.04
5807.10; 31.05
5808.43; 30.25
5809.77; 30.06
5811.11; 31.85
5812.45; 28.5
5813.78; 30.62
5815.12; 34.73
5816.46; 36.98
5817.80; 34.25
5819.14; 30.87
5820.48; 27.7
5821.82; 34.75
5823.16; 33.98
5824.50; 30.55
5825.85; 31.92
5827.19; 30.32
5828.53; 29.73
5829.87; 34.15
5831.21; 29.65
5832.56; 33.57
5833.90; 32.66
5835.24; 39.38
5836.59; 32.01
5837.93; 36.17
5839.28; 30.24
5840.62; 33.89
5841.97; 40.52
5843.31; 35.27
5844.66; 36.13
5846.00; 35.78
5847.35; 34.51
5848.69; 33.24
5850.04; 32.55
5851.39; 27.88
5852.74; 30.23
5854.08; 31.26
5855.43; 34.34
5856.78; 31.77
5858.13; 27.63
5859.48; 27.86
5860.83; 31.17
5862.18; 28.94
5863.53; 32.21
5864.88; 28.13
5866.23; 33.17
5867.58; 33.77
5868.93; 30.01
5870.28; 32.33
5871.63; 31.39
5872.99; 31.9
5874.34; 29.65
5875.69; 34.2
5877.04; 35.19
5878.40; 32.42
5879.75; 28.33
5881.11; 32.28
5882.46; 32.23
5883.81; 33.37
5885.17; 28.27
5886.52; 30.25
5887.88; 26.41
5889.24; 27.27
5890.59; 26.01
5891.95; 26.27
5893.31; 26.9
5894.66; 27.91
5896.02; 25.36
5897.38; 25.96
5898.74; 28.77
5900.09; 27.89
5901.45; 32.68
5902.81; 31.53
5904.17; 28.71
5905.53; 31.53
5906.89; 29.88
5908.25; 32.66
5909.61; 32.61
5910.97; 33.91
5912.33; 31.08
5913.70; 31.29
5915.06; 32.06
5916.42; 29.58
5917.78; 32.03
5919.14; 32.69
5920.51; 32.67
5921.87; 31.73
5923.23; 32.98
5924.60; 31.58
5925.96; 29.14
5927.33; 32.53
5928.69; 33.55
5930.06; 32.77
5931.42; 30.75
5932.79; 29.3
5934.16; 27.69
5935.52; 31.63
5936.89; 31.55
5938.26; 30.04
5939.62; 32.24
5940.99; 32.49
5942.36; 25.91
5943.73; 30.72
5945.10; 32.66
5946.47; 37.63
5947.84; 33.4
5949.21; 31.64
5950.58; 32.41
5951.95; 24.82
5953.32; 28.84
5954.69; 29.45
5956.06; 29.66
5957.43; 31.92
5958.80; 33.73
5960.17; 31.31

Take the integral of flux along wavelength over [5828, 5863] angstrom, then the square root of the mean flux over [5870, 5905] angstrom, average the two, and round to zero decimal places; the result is 575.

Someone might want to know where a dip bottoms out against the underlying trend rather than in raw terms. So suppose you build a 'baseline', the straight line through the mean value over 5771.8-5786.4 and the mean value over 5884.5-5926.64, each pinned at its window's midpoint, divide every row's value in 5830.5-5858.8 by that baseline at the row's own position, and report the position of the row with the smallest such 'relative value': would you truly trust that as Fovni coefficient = 5858.13 angstrom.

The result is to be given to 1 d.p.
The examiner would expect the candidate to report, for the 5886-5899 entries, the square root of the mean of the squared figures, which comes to 27.1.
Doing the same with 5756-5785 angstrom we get 31.9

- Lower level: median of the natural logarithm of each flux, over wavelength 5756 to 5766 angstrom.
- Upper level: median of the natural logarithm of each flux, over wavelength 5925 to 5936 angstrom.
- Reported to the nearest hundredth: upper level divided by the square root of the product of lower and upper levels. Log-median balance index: 1.00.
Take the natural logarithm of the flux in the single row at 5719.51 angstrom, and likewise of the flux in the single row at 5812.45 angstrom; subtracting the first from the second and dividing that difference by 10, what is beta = -0.011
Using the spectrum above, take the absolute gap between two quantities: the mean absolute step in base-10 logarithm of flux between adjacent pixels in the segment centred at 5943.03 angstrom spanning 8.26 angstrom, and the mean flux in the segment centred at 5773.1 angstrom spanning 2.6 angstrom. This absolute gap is 32.45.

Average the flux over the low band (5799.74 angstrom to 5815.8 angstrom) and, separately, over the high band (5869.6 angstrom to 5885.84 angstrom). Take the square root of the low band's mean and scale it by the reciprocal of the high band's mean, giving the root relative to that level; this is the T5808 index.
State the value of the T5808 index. 0.178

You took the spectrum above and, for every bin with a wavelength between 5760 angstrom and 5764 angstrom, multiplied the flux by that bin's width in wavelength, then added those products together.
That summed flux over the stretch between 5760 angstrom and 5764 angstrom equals 124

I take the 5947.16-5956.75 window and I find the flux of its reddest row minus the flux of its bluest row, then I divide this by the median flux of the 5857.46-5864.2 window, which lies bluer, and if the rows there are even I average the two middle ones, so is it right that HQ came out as -0.13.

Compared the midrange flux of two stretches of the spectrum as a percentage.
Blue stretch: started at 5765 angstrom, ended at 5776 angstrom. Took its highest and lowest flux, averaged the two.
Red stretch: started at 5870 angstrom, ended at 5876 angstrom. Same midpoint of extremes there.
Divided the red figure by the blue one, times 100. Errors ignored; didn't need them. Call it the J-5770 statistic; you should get 98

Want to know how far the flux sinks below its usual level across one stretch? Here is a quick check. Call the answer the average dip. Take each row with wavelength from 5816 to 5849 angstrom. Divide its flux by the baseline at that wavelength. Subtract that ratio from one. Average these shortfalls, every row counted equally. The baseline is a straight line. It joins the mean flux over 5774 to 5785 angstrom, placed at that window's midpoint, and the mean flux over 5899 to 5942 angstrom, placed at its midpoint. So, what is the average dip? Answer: -0.07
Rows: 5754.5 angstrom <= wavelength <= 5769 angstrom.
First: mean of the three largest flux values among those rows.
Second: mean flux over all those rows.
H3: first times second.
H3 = 1146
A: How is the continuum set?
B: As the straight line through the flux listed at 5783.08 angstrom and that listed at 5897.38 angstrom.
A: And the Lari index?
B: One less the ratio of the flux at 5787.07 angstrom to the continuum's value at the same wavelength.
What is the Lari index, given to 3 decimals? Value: -0.213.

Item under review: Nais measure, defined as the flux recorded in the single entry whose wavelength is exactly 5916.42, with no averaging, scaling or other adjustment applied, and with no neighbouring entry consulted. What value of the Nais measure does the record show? 29.58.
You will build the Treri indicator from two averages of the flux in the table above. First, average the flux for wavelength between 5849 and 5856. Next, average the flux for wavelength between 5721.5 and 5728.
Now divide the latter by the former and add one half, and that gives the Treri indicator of 1.56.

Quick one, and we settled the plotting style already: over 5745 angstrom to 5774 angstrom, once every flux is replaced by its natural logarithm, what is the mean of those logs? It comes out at 3.47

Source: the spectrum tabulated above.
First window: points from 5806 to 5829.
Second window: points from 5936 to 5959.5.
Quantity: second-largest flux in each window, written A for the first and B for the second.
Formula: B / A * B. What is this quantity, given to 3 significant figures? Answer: 32.7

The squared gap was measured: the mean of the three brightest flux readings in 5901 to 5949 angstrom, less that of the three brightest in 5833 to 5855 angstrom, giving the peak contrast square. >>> 13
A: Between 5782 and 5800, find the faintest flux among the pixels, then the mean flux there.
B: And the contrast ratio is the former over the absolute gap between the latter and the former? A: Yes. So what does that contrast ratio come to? 4.3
